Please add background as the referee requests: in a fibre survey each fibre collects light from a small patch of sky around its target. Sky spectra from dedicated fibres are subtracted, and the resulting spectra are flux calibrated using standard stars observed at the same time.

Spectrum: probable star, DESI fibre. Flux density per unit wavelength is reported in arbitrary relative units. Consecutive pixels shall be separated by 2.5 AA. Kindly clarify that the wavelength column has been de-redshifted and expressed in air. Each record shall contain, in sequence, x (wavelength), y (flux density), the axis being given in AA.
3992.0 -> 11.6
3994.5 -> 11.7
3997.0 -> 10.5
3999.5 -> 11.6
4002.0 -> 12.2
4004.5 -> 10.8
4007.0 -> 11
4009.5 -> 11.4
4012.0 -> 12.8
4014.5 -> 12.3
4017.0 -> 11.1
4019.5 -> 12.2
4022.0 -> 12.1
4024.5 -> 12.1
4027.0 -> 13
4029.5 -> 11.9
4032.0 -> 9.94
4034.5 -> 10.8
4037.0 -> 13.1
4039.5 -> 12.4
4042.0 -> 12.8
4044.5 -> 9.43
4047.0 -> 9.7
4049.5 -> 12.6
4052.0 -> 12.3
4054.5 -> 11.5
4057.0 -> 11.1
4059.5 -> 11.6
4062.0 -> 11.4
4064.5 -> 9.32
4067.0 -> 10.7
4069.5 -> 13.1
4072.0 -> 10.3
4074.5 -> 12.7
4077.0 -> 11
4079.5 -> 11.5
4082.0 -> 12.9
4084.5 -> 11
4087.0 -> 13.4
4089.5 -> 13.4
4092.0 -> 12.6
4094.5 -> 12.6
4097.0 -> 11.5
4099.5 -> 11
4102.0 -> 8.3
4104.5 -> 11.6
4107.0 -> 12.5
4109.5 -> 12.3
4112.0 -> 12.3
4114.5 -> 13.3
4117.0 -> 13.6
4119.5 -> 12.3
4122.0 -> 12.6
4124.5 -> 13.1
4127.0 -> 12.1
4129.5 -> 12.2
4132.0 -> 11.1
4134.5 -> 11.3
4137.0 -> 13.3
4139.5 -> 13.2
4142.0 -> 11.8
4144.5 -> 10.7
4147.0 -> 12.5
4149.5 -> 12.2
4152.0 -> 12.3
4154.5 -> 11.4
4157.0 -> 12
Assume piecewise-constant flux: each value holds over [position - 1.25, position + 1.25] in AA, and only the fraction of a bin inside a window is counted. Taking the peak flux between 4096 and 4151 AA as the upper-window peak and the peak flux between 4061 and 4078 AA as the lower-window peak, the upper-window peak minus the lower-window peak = 0.5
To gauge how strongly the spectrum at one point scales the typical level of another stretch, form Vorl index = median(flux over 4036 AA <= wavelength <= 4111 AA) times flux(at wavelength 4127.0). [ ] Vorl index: 140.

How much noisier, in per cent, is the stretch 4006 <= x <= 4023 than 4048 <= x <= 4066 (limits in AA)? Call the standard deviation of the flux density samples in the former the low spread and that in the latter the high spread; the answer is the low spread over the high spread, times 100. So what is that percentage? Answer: 64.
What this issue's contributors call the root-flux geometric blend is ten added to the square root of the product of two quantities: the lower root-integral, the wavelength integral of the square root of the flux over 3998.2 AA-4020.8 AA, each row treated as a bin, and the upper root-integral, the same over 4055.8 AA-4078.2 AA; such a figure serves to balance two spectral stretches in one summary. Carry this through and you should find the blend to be 86.2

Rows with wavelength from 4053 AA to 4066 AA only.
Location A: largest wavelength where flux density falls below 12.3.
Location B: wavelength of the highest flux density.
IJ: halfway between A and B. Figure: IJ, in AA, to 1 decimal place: 4062.0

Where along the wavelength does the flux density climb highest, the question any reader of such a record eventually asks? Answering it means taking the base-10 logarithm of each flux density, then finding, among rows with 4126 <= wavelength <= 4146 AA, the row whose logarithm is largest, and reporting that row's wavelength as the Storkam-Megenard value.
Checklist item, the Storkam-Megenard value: 4137.0 AA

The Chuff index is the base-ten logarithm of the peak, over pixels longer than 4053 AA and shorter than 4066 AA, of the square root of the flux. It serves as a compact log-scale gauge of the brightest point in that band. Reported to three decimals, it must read 0.532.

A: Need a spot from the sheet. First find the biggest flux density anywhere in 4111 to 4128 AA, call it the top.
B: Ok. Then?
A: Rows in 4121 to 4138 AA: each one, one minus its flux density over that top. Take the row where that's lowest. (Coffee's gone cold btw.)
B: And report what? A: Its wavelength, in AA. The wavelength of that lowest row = 4137.0 AA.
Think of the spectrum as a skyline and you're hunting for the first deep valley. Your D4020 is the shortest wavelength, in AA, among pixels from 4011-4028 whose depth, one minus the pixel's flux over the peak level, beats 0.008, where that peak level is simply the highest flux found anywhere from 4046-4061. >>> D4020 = 4014.5 AA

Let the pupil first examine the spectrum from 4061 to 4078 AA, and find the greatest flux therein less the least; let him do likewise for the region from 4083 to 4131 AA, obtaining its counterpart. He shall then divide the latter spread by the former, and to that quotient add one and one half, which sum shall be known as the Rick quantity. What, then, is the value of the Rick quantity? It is 2.9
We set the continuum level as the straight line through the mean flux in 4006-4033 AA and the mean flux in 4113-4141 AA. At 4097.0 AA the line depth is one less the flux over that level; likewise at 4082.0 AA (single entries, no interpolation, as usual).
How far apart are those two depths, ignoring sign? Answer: 0.12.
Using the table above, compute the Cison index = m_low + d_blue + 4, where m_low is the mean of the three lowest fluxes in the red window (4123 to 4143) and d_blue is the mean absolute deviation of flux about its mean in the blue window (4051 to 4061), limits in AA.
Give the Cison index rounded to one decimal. 15.7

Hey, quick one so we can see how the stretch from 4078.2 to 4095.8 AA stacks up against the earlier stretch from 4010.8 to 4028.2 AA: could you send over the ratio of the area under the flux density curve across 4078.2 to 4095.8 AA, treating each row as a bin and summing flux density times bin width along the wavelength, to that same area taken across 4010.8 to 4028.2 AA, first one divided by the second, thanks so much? 1.0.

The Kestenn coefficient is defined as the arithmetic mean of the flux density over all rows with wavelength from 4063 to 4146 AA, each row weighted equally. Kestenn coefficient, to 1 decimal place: 12.0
